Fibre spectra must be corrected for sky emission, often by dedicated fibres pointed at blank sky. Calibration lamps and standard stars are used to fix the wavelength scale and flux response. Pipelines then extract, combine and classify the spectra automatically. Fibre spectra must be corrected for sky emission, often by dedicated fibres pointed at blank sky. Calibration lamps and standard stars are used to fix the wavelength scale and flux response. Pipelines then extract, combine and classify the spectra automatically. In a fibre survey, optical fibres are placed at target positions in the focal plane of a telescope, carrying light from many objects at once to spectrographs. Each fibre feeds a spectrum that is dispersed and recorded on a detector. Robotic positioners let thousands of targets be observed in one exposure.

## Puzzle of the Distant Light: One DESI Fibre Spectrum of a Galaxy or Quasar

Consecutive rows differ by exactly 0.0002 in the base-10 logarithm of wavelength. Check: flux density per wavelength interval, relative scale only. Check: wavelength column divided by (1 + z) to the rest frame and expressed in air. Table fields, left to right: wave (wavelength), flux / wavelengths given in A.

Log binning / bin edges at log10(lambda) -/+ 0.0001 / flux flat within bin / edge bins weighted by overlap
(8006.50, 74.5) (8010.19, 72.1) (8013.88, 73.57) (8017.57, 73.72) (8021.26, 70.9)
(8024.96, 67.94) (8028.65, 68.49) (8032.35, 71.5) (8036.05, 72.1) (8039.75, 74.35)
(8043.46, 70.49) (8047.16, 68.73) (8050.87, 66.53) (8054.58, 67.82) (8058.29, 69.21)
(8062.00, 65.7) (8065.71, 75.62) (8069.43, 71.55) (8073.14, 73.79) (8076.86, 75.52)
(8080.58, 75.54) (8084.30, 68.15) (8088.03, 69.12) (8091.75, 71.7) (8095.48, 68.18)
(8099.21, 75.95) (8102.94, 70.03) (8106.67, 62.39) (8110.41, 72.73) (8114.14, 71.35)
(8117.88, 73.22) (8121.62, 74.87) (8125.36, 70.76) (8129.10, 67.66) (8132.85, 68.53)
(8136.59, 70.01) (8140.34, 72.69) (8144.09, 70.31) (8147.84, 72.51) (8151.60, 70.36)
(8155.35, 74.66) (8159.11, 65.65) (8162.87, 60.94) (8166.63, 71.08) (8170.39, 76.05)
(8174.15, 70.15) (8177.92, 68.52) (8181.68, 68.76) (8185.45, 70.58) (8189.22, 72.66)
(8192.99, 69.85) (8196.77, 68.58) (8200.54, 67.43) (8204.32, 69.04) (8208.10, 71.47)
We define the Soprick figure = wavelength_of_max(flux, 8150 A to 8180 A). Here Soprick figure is 8170.39 A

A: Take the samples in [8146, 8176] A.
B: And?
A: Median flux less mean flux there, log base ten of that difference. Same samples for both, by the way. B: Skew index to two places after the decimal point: -0.26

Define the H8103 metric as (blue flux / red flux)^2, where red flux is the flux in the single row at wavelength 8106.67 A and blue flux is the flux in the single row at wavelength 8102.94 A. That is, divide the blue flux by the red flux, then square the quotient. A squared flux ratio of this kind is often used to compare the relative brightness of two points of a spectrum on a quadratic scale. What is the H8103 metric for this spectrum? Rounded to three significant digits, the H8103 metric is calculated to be 1.26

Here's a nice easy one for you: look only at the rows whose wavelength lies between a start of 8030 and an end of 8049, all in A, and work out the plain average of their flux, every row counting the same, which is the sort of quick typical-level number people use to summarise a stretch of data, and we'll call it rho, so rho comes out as 71.4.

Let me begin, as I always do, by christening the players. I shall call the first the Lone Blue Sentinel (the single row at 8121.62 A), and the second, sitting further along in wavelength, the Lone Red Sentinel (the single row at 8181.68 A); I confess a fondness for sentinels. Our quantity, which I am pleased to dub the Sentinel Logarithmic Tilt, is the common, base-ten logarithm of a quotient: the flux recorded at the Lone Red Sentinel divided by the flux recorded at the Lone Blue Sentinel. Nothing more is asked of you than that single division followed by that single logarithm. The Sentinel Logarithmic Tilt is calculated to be -0.037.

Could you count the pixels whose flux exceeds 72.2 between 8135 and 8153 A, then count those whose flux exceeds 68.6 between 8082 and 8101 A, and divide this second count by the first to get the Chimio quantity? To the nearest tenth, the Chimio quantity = 1.5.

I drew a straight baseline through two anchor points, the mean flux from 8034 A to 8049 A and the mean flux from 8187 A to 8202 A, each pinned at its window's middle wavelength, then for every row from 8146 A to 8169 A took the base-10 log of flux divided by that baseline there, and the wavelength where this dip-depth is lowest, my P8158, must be 8162.87 A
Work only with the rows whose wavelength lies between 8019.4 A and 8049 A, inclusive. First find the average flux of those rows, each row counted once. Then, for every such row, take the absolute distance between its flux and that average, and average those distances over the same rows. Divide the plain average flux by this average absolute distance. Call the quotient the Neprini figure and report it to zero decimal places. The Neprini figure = 43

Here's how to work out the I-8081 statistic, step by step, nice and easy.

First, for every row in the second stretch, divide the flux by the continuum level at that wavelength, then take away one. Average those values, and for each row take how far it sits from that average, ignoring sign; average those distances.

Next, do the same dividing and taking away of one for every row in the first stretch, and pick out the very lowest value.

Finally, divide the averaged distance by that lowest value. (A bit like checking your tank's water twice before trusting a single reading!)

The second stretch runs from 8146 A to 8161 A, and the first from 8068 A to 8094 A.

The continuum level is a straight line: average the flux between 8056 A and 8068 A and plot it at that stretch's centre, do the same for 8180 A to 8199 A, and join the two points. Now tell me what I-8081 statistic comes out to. -1.4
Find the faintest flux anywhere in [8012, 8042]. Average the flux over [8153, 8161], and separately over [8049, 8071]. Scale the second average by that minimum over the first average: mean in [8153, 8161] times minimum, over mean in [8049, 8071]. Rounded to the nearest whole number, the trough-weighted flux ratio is 69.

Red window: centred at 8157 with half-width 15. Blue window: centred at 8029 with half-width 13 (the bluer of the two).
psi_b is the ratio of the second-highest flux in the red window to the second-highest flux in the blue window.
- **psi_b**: 1.01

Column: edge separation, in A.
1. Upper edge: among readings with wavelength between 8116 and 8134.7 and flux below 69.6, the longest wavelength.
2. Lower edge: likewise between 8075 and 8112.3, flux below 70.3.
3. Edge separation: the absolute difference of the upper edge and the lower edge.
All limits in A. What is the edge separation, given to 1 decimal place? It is 26.2 A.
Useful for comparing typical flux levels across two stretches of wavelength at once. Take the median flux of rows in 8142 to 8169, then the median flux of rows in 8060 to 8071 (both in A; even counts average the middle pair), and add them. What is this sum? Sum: 142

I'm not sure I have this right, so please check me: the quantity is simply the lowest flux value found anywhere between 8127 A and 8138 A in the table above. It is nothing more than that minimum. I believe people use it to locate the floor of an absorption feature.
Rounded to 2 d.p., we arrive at 67.66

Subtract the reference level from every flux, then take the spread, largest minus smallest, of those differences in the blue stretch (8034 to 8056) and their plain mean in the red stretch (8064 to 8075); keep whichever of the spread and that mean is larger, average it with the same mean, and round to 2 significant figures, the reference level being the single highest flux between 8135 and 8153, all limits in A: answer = 4.4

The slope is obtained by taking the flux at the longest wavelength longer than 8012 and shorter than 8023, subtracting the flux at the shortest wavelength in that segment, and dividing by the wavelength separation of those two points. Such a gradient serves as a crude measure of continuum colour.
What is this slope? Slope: -0.36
